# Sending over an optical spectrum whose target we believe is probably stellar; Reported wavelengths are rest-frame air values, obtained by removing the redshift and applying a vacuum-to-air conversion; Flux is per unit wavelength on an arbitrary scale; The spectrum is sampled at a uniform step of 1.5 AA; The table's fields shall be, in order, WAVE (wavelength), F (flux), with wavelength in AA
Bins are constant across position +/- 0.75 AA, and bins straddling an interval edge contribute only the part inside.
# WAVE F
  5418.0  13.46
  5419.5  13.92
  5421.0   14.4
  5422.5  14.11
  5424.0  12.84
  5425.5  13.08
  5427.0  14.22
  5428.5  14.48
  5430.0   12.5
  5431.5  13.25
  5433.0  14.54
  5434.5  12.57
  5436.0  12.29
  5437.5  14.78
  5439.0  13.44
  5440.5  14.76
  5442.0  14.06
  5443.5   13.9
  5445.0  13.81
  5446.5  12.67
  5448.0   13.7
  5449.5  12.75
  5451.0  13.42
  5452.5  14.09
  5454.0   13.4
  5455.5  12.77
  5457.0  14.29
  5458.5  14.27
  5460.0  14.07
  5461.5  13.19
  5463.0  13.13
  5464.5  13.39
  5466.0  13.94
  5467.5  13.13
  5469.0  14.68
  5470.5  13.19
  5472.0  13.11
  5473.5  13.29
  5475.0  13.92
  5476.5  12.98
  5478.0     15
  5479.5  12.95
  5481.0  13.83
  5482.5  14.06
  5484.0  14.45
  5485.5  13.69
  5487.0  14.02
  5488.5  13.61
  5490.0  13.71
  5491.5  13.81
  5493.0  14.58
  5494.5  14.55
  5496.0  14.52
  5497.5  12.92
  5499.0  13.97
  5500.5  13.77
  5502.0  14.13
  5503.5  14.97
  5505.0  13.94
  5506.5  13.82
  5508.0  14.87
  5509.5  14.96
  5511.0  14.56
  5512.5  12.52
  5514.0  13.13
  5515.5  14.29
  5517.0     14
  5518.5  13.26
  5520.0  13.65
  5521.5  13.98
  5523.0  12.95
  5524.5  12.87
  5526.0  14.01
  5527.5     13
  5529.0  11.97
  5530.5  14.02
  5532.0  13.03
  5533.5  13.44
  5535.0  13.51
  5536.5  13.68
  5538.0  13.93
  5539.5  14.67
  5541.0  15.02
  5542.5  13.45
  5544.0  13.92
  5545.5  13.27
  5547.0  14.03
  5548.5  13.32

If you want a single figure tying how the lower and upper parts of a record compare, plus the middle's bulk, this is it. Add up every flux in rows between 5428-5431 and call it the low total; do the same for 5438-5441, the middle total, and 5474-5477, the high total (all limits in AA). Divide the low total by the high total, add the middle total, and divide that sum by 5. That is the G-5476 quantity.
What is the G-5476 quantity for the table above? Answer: 5.84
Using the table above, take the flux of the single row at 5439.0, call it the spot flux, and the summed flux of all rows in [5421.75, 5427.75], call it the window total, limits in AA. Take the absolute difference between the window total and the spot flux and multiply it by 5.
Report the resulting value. 204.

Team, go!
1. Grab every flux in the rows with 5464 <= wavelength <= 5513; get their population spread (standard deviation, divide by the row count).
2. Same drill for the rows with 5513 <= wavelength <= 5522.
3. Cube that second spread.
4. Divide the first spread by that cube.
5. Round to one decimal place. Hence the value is 9.2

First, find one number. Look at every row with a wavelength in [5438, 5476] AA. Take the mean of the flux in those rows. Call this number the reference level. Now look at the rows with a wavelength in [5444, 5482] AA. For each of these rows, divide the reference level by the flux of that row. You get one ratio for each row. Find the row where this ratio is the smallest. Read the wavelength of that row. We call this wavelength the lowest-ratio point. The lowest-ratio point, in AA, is 5478.0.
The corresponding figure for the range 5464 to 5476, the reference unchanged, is 5469.0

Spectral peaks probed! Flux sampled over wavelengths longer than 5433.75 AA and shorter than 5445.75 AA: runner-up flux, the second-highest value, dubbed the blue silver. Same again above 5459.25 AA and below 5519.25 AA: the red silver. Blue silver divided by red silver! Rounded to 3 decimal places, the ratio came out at 0.986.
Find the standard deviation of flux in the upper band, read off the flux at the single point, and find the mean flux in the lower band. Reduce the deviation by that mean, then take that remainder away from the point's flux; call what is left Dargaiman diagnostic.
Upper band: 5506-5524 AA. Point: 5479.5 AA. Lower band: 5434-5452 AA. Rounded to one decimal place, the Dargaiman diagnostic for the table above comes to 25.7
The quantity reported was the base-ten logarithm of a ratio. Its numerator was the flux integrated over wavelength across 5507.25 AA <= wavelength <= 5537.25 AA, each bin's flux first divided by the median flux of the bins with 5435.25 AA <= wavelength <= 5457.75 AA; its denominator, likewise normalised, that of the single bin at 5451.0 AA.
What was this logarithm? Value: 1.48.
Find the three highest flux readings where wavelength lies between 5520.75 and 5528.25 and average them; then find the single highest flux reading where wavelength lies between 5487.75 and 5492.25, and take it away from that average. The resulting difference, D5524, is -0.1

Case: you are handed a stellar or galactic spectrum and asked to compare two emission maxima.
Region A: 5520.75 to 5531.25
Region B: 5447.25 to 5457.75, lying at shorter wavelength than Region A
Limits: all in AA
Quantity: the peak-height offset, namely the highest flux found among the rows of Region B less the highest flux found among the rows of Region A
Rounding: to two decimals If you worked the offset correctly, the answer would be 0.27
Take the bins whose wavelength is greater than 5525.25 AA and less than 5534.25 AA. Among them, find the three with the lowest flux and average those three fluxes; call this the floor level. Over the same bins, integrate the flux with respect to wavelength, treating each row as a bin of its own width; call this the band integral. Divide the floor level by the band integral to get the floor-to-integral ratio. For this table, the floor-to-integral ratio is 0.106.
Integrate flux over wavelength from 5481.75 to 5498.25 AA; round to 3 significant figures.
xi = 231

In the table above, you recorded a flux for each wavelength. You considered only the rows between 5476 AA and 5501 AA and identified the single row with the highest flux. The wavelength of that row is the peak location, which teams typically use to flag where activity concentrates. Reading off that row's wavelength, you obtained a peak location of 5478.0 AA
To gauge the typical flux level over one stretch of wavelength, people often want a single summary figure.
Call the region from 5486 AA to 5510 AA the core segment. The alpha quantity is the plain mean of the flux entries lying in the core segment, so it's 14.1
